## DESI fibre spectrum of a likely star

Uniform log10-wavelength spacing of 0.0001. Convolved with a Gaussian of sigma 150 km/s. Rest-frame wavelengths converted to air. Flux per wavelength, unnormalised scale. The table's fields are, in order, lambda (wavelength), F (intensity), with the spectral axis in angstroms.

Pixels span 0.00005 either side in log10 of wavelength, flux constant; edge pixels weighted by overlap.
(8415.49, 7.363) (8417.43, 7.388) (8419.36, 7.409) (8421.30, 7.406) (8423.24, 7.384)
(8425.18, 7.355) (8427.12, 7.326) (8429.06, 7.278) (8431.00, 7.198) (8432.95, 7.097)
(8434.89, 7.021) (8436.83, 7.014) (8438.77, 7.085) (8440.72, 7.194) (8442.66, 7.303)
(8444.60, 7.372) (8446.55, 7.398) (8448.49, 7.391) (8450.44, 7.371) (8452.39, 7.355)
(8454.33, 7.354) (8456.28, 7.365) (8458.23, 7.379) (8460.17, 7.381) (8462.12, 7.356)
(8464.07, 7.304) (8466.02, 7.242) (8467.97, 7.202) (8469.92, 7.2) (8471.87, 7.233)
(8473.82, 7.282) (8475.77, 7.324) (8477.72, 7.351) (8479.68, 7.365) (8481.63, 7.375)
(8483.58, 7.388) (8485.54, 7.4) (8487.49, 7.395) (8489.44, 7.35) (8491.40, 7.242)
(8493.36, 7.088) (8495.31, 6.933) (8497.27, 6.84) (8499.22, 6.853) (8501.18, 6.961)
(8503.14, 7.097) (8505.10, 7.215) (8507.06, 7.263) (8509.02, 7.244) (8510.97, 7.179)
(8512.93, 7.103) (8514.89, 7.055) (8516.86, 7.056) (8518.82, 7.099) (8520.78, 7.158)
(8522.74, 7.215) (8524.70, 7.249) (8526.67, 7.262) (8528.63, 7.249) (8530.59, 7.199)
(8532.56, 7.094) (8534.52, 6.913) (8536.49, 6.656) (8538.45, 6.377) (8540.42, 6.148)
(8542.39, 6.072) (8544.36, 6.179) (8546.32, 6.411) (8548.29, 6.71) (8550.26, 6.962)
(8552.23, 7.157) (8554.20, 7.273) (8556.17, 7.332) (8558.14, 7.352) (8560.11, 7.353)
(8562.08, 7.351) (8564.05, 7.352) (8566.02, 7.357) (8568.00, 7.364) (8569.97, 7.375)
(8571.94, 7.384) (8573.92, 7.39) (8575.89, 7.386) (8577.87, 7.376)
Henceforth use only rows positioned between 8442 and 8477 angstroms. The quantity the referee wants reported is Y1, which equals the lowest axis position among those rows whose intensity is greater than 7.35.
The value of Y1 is 8444.60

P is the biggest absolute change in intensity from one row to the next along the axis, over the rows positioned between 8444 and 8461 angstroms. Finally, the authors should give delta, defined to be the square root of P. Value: 0.16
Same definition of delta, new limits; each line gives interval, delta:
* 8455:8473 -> 0.25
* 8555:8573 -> 0.14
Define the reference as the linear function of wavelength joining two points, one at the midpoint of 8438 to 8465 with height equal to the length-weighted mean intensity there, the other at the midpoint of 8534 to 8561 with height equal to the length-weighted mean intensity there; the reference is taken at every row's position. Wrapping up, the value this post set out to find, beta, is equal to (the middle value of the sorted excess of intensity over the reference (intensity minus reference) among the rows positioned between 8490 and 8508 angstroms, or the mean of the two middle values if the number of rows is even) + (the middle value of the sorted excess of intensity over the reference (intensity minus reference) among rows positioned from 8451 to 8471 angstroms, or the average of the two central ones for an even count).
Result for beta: 0.04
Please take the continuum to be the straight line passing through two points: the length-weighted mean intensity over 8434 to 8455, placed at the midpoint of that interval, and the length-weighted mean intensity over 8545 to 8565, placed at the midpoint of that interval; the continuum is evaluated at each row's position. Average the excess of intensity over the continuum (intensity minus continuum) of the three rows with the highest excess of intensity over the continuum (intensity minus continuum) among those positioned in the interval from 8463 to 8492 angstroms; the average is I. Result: 0.19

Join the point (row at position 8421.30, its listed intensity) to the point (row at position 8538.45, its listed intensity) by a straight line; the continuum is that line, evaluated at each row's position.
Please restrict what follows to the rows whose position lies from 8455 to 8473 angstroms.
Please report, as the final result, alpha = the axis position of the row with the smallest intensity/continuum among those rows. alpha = 8467.97 angstroms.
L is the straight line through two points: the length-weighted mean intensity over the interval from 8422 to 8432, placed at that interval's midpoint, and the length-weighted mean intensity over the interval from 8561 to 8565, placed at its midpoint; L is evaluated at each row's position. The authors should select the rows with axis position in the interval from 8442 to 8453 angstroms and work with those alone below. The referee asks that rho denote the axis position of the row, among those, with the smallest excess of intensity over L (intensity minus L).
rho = 8442.66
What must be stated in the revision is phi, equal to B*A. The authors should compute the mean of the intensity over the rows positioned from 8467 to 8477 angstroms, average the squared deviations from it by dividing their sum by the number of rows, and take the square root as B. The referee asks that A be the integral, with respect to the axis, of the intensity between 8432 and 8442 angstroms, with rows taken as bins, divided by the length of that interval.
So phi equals 0.34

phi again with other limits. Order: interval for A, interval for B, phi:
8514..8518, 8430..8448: 0.96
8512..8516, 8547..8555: 1.51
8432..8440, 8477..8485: 0.10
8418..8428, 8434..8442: 0.53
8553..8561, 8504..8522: 0.54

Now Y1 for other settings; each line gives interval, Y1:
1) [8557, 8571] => 8558.14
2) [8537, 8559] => 8558.14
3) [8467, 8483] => 8477.72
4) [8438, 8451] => 8444.60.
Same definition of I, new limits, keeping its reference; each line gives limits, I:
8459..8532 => 0.19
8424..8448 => 0.11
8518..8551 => 0.10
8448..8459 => 0.13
